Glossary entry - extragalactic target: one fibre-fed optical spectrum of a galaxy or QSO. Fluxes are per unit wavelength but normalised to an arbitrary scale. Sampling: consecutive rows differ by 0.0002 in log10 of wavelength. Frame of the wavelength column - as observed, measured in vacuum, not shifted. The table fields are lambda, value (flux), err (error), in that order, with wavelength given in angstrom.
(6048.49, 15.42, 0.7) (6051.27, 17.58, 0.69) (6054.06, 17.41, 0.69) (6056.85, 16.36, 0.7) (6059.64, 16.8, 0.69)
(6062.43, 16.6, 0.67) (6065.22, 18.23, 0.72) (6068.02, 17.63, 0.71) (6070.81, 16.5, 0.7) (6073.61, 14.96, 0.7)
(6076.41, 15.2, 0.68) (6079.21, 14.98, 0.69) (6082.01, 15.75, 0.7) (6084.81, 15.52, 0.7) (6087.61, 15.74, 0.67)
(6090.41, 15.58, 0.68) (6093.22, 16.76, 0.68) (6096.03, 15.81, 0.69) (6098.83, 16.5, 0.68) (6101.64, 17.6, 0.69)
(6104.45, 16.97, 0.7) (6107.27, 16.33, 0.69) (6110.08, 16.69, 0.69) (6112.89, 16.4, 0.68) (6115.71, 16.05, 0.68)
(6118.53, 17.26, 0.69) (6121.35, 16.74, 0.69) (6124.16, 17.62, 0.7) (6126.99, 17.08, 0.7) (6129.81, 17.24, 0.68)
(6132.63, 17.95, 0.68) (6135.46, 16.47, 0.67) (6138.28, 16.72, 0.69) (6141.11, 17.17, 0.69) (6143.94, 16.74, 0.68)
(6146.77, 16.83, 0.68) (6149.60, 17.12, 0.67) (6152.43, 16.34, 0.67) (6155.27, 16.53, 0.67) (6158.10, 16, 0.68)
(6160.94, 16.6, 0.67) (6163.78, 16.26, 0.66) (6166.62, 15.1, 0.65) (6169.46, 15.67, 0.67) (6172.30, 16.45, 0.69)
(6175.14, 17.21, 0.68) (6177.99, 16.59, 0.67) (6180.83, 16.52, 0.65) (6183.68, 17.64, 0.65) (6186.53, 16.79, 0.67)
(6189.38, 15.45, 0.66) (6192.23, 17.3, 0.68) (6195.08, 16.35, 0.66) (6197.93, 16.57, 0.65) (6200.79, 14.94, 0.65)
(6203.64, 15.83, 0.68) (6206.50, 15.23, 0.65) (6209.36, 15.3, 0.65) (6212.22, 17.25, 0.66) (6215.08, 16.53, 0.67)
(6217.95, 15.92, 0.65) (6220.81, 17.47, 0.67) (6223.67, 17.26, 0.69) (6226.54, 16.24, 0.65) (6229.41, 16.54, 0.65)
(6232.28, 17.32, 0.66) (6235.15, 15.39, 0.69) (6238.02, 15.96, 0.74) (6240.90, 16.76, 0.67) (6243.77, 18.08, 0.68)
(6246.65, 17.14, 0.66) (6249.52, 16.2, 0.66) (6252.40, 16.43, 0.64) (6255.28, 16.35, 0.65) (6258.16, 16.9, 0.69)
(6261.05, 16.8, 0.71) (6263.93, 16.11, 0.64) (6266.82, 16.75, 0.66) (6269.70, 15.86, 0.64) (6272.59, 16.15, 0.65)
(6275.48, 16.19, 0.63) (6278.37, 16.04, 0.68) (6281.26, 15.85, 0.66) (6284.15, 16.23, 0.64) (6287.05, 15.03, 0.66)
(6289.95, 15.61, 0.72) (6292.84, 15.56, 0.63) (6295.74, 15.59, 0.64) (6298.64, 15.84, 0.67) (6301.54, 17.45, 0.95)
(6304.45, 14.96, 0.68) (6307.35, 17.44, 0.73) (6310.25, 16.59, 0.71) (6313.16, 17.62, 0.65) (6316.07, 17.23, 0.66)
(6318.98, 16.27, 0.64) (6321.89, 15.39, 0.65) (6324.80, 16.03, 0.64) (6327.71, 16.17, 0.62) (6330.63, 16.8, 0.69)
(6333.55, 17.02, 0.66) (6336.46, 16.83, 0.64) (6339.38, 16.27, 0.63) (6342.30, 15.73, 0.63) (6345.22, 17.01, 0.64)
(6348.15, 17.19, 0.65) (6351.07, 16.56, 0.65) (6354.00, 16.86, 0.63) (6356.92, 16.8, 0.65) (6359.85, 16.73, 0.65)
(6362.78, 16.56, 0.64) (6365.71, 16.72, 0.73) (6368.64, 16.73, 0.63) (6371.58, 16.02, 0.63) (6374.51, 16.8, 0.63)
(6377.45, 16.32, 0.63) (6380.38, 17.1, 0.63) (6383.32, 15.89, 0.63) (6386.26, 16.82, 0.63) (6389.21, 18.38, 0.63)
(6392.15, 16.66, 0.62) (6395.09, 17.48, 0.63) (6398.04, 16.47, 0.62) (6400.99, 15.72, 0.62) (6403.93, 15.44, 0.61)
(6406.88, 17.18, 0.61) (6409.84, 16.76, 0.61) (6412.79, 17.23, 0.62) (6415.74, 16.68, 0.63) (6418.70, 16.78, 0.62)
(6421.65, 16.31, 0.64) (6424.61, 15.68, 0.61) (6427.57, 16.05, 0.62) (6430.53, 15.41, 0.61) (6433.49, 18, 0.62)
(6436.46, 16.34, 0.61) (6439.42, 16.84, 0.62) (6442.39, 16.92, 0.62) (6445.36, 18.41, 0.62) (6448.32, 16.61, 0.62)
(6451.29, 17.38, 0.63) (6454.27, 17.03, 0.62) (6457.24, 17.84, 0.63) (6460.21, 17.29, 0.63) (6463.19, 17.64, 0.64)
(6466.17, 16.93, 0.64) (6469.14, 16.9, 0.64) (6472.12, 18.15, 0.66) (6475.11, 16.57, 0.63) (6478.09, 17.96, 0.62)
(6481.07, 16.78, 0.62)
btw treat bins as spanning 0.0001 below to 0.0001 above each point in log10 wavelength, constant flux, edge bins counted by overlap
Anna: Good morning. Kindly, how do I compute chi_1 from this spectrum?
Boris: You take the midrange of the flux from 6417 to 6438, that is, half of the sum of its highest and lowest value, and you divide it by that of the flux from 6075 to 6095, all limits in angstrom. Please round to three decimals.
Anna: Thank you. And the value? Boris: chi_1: 1.053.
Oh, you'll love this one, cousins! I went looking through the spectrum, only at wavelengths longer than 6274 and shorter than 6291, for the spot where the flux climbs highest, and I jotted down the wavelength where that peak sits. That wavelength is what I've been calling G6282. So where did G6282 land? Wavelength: 6284.15 angstrom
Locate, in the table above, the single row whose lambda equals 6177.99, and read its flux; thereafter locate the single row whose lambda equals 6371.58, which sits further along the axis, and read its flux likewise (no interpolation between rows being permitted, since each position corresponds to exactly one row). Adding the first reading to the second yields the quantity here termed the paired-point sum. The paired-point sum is 32.6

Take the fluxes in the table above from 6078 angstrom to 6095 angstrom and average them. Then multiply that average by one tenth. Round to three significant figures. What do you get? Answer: 1.57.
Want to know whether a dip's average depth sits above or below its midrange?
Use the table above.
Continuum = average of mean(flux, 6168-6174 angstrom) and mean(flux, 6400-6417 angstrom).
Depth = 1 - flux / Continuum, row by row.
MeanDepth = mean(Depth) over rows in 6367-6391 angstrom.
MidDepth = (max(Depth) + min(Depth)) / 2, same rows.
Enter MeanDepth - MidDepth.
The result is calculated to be 0.023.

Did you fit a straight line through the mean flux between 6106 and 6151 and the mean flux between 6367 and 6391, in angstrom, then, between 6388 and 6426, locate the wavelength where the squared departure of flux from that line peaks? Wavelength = 6389.21 angstrom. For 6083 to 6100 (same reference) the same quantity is 6084.81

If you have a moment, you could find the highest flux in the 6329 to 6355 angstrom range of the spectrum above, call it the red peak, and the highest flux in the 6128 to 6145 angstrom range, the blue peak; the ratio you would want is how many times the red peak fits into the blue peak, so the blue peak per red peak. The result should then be 1.04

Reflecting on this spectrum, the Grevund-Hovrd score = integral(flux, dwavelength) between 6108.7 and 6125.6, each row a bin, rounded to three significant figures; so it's 284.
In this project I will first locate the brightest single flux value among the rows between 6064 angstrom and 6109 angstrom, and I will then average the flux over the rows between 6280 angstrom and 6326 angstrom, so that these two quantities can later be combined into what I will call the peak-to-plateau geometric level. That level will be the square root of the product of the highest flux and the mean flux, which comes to 17.17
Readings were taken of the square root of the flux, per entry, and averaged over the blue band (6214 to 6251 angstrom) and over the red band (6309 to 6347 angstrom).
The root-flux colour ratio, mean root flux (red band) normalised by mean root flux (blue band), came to 1.00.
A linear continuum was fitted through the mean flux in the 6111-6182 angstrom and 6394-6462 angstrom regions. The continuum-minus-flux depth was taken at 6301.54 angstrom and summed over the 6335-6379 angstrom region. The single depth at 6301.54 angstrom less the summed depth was -2.8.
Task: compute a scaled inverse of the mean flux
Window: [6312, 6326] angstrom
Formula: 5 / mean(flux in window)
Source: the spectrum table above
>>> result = 0.303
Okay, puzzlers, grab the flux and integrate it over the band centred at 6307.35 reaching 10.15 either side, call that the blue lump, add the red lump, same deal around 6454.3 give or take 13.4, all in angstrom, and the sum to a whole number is 804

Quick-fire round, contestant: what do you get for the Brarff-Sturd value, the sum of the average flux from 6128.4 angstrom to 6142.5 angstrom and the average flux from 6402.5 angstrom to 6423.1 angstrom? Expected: 33.7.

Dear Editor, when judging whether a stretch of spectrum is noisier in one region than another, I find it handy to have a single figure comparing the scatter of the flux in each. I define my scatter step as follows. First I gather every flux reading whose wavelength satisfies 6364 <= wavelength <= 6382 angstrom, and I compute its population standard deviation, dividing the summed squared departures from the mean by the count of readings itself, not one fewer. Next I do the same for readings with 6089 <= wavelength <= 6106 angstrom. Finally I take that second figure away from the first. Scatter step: -0.3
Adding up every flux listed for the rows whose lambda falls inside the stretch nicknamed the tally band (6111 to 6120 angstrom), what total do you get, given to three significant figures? 49.7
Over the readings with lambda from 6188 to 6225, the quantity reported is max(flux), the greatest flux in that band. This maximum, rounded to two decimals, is 17.47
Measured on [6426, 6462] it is 18.41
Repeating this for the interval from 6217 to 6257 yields 18.08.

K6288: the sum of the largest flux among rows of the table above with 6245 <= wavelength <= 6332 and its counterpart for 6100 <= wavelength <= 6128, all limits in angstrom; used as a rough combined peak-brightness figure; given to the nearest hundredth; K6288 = 35.24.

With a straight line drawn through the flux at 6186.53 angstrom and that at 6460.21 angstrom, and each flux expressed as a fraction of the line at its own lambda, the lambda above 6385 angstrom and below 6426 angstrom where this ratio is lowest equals 6403.93 angstrom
